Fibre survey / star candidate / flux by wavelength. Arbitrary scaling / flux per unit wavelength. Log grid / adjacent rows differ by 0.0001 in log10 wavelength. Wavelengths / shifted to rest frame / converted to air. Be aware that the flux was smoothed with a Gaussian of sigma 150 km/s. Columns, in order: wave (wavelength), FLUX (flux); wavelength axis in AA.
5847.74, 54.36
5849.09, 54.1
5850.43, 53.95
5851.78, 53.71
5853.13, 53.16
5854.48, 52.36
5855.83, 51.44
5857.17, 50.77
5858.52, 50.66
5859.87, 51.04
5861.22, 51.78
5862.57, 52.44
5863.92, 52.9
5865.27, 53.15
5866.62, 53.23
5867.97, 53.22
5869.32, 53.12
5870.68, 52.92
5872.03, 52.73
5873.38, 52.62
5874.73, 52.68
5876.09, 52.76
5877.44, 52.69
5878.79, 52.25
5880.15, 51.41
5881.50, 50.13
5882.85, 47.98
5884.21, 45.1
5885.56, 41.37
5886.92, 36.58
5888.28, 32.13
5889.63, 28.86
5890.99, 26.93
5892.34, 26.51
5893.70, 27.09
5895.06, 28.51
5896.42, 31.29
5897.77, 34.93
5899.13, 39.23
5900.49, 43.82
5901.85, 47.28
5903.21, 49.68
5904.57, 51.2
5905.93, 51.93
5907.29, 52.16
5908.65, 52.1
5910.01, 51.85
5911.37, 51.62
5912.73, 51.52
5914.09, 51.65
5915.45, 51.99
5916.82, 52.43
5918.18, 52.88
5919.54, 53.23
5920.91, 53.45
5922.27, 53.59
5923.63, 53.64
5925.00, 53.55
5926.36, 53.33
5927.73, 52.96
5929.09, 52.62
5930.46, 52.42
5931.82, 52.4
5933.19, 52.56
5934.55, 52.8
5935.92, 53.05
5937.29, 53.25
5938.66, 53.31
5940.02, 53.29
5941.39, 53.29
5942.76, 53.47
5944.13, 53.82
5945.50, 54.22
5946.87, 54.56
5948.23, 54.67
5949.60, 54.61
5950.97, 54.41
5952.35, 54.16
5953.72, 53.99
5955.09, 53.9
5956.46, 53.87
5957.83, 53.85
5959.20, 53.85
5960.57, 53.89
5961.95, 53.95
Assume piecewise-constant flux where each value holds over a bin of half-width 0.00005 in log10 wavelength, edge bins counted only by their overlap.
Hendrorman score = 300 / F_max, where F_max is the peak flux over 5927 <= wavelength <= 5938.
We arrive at 5.63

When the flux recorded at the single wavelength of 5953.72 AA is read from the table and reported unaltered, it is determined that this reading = 53.99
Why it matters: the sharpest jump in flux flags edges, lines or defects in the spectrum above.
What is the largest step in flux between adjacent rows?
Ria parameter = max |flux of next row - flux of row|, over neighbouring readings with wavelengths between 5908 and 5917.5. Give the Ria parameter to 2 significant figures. 0.44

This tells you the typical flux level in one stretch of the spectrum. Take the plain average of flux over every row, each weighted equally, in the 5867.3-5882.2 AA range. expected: 52.4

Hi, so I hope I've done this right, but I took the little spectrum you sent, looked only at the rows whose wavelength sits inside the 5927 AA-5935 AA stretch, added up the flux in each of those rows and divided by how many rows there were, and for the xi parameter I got 52.6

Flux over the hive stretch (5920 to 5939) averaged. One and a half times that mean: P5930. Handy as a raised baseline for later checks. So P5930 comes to 80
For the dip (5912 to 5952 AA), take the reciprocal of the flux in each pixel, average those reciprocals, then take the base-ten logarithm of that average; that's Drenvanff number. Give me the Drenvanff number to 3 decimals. -1.726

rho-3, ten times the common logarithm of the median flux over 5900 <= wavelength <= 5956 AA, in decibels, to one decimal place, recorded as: 17.2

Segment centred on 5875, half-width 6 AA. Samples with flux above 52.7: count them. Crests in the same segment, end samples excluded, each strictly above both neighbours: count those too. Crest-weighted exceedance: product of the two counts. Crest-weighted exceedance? 4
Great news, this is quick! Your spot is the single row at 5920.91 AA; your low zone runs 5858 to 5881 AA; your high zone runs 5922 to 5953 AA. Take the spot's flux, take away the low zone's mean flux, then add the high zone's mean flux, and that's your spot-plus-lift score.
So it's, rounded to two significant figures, 54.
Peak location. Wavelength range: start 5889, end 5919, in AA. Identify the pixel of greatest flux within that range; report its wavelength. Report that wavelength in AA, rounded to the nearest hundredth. 5918.18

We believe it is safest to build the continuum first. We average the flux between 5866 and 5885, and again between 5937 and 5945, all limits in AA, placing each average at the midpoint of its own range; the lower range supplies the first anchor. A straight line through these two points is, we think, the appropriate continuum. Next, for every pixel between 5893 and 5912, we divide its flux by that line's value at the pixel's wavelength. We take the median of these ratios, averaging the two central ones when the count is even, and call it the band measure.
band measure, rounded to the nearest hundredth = 0.93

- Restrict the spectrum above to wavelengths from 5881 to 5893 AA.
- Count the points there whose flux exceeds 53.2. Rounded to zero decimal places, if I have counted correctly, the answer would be 0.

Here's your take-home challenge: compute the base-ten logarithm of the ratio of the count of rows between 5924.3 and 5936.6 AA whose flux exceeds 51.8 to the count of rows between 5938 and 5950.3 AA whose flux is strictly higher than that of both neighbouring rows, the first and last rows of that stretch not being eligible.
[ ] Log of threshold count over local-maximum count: 1.0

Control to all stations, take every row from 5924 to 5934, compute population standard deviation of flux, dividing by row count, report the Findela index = 0.42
